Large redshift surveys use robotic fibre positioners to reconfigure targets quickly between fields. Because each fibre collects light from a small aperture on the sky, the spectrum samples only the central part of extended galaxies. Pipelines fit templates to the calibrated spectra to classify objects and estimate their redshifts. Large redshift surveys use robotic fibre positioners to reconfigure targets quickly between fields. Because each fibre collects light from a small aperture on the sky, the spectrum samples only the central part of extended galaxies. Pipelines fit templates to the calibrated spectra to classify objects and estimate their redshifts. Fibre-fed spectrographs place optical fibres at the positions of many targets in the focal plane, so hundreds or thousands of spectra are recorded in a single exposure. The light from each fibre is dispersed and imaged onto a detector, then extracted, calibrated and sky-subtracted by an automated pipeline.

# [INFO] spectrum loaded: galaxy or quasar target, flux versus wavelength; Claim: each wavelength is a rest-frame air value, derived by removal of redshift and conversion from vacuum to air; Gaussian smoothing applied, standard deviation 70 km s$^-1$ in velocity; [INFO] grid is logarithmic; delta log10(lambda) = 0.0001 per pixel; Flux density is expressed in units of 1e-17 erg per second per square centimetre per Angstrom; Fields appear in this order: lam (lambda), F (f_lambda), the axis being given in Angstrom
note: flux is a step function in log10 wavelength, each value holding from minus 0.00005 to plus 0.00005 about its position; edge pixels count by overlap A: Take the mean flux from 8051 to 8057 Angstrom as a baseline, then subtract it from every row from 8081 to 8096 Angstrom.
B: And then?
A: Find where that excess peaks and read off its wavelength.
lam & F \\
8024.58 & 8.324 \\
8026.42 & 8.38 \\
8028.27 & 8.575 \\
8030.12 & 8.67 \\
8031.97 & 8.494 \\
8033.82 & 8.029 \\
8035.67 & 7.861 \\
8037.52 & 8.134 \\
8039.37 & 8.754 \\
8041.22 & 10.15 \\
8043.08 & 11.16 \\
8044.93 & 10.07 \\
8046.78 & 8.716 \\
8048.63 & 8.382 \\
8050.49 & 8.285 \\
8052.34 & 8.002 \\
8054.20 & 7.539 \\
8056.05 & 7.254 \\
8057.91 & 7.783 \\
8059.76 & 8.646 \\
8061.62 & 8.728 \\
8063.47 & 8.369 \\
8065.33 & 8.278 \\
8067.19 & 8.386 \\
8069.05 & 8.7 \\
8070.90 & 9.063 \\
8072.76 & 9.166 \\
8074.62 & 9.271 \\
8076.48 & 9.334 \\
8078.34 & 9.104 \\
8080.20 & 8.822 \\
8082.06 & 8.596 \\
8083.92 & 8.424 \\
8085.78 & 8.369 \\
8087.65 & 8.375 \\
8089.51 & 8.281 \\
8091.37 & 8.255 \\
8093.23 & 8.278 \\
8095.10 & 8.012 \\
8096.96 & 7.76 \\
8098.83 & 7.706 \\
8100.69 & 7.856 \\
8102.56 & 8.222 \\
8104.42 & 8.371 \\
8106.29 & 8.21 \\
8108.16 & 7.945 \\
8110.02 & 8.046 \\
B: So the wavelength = 8082.06 Angstrom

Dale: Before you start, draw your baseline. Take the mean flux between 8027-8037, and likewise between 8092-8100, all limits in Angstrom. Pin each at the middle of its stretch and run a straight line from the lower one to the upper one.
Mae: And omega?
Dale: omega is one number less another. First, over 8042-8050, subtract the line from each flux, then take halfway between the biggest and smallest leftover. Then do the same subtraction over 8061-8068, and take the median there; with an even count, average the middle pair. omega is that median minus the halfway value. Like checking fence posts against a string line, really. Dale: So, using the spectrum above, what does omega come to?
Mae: -1.3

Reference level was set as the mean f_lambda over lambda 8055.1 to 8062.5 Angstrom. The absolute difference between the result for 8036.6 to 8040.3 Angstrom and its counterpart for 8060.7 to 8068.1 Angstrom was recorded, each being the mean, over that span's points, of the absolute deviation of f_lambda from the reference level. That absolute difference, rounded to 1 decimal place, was 0.0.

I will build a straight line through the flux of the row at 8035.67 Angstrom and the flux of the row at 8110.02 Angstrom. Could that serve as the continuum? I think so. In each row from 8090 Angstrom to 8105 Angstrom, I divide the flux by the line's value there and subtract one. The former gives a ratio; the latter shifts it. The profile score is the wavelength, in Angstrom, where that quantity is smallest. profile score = 8098.83 Angstrom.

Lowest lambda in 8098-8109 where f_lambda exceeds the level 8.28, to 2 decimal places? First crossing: 8104.42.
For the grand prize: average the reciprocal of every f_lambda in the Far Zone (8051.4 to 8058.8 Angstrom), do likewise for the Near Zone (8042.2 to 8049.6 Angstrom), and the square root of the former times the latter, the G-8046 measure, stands 0.118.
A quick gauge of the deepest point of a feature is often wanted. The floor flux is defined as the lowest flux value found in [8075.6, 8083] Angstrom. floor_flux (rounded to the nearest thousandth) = 8.596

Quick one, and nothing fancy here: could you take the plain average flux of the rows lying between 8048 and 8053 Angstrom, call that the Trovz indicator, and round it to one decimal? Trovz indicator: 8.2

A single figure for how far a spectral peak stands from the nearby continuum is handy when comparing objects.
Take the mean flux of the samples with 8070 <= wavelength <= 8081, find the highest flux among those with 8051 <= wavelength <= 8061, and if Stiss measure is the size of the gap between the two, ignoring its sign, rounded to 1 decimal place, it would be 0.5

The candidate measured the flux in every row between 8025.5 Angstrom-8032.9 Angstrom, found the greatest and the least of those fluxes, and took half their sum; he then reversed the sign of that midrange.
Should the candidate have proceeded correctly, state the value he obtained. -8.5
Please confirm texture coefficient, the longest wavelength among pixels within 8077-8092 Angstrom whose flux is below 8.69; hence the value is 8091.37 Angstrom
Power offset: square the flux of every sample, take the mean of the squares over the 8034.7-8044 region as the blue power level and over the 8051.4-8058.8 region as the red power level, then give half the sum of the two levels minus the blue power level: -14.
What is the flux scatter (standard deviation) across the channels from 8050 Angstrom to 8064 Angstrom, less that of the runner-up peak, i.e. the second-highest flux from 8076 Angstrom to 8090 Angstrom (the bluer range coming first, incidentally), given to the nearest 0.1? -8.6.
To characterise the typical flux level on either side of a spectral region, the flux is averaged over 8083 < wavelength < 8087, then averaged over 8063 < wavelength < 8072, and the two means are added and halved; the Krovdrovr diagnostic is 8.48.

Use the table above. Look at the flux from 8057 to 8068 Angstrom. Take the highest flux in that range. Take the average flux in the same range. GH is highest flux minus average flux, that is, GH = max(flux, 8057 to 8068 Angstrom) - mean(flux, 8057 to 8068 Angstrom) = 0.36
